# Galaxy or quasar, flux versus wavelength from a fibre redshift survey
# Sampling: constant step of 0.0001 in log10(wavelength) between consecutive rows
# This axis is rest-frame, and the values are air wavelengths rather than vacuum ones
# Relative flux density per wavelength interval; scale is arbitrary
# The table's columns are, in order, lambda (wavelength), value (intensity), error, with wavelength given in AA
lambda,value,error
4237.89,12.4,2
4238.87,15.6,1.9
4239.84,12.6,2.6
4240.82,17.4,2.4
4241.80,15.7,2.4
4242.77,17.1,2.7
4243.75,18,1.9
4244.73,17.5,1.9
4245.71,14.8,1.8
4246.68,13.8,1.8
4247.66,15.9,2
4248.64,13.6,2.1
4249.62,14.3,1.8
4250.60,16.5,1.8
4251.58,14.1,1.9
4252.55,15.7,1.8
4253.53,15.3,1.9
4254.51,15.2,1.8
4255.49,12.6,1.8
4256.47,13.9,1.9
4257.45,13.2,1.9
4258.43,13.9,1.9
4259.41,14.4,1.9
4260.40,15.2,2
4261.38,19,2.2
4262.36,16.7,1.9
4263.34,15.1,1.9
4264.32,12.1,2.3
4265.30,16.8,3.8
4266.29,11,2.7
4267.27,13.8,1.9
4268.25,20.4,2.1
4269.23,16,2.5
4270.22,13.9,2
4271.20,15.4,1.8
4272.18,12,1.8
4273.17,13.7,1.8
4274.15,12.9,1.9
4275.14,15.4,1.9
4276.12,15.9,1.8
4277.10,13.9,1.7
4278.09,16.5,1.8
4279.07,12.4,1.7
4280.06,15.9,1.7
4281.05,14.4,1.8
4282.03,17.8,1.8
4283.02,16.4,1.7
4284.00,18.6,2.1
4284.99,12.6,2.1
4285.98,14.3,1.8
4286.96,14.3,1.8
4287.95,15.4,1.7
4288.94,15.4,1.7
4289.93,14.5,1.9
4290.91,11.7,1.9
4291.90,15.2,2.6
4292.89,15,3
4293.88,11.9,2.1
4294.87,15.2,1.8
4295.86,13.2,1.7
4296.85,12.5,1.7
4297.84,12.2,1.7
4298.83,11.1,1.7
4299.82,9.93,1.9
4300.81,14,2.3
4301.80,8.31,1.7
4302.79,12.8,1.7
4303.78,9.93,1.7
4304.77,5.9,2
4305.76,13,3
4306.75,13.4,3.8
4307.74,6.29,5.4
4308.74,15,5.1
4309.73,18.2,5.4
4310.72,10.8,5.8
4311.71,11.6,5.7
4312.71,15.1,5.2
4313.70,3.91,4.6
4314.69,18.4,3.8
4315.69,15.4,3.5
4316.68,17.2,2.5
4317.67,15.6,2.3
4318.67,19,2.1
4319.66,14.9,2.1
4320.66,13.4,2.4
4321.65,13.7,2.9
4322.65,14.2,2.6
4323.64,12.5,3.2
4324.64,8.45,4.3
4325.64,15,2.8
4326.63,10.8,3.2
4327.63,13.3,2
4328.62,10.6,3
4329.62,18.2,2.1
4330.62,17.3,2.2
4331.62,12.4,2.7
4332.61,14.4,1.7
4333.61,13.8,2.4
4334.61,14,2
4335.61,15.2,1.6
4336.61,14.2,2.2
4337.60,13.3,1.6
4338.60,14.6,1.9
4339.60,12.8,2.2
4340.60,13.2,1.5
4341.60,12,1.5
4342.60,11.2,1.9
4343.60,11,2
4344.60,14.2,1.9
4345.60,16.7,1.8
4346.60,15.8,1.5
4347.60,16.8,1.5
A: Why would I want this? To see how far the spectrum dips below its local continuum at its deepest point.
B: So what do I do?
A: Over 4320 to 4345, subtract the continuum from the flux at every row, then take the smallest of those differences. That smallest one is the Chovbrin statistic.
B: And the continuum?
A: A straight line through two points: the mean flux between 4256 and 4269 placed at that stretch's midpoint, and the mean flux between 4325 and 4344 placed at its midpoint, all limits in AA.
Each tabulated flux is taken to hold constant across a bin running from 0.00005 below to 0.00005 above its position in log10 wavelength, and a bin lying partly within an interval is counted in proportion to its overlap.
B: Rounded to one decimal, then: -5.3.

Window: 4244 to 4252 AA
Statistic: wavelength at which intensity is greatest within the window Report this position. 4244.73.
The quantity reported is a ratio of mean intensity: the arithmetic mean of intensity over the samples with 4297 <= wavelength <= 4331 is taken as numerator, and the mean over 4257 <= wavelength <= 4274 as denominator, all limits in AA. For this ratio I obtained 0.87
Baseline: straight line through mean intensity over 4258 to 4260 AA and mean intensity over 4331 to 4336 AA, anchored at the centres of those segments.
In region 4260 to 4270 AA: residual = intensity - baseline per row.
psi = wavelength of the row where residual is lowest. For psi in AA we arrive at 4266.29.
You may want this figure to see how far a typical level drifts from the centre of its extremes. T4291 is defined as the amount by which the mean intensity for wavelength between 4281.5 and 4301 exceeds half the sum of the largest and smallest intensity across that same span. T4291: -0.2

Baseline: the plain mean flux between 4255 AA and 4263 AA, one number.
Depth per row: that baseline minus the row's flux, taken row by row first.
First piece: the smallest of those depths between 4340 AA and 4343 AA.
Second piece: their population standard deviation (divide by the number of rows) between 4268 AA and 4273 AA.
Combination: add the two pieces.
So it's 4.5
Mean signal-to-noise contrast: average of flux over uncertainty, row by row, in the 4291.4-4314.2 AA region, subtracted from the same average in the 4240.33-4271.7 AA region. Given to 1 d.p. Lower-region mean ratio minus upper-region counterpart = 2.8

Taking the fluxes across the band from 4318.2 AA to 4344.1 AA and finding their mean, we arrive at 13.6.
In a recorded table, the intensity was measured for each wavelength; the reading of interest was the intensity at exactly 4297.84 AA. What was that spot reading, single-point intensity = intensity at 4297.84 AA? 12.2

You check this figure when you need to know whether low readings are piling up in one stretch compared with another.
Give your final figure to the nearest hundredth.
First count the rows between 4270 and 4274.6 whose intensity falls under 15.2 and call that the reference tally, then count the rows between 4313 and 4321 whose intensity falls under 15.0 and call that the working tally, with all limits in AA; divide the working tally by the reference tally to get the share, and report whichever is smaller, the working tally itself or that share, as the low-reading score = 0.75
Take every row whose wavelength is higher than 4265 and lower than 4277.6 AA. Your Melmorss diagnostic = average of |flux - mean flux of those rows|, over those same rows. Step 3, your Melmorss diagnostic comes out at 1.80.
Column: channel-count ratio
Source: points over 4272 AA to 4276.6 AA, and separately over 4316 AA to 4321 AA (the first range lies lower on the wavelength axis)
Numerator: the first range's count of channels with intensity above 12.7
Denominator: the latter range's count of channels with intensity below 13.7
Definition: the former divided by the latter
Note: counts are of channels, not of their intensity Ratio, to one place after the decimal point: 4.0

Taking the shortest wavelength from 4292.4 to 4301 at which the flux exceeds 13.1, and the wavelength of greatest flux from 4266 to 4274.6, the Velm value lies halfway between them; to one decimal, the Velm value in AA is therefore 4280.6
